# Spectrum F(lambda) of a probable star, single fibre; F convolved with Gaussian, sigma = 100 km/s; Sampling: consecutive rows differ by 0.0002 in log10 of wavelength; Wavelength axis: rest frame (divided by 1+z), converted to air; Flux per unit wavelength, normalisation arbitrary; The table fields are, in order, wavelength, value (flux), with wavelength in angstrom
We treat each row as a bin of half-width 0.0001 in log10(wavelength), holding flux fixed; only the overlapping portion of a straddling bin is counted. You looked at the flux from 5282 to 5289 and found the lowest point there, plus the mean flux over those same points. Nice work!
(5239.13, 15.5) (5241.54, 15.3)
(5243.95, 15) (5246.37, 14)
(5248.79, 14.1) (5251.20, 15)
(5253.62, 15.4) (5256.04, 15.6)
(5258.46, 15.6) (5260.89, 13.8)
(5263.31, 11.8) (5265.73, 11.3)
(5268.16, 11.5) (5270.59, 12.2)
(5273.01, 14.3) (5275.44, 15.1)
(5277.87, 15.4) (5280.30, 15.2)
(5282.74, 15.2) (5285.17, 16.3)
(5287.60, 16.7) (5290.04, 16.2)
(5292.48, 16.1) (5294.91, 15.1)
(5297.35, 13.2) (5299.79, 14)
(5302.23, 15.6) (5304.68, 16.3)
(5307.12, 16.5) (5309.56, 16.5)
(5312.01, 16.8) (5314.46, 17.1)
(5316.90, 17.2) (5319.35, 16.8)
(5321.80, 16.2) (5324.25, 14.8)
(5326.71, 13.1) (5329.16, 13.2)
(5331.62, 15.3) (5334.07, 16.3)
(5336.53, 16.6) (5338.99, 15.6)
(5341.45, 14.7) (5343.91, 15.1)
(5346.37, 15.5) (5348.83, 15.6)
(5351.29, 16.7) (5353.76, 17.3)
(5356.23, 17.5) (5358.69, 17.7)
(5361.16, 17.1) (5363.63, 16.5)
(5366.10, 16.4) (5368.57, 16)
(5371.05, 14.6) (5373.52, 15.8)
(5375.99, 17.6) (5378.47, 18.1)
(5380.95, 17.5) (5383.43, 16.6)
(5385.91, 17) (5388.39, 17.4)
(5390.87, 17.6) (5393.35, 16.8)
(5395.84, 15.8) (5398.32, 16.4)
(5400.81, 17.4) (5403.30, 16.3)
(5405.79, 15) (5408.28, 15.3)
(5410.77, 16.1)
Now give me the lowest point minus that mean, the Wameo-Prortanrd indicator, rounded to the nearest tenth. -0.9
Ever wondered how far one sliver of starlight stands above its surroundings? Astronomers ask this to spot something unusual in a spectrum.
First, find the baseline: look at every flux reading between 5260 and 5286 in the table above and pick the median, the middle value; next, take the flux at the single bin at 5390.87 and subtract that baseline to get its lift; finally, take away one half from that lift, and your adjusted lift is 2.8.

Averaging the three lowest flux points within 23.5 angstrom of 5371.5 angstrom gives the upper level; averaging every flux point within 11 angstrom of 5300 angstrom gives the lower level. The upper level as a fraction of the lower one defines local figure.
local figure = 0.99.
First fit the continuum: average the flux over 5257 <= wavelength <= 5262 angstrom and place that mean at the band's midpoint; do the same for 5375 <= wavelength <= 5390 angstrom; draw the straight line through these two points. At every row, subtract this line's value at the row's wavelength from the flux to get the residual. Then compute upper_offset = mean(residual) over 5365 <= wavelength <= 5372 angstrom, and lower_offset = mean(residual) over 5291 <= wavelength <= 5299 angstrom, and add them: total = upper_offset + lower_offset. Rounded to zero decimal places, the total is -2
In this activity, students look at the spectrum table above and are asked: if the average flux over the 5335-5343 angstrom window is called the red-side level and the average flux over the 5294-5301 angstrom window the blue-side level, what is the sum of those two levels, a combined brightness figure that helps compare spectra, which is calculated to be 29.7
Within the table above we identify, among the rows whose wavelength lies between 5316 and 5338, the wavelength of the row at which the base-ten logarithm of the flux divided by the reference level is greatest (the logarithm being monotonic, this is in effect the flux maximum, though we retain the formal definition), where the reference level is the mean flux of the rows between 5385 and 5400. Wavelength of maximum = 5316.90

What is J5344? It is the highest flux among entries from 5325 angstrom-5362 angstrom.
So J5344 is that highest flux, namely 17.7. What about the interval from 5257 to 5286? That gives 16.3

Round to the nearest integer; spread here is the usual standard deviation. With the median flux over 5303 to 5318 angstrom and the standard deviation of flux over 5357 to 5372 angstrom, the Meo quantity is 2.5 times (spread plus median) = 44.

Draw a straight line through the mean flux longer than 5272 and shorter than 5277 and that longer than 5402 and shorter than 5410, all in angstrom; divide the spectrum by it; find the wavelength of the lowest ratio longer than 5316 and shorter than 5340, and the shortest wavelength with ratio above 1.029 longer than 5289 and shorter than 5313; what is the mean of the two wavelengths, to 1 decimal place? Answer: 5308.4 angstrom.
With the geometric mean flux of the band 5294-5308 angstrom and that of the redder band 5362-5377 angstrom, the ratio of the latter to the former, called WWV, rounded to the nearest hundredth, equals 1.07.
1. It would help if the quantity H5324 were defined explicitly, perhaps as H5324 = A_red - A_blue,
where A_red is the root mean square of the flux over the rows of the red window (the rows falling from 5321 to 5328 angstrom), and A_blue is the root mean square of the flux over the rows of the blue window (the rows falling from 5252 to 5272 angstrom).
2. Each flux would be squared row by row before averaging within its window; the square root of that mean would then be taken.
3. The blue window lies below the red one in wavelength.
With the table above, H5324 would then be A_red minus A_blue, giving 1.2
